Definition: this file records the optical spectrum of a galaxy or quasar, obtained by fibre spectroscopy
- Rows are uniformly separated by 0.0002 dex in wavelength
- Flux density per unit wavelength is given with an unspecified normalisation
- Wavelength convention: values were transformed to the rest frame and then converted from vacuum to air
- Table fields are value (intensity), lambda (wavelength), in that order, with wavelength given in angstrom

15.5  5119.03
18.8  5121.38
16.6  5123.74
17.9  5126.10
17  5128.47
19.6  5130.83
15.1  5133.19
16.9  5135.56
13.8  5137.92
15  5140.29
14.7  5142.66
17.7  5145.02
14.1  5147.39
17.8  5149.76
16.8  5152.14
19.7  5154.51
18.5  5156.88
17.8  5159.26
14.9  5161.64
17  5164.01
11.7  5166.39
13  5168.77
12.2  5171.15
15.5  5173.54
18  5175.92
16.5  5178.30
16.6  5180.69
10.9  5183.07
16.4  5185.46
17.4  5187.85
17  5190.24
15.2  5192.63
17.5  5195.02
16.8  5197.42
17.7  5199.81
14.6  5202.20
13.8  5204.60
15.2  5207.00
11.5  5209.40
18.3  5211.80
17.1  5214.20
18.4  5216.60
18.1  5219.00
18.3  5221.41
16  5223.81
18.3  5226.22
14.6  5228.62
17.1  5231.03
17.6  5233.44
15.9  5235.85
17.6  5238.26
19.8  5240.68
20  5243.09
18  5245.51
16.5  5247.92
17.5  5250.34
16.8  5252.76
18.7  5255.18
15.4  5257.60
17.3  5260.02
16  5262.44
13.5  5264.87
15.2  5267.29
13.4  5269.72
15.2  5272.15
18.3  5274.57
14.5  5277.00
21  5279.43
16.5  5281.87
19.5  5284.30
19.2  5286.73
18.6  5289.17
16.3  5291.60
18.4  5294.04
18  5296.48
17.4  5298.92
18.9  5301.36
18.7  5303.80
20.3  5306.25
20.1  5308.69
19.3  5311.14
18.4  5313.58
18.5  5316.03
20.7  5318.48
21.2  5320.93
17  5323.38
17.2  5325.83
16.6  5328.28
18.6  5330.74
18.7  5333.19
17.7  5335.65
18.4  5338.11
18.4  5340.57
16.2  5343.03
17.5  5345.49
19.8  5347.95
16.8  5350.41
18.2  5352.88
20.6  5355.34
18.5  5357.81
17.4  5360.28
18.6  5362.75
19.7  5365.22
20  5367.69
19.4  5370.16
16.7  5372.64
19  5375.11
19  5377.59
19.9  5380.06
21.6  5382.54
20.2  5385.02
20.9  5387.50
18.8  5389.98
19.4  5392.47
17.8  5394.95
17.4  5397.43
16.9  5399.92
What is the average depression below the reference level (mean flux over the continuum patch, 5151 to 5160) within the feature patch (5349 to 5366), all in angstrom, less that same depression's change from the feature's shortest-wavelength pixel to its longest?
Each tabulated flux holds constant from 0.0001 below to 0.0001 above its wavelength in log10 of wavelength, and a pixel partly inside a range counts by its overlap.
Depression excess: 2.6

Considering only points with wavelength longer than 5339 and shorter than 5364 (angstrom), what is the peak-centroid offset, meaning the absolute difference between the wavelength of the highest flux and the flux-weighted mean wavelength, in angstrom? 3.6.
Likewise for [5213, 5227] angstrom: 3.6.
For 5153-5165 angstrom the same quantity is 4.5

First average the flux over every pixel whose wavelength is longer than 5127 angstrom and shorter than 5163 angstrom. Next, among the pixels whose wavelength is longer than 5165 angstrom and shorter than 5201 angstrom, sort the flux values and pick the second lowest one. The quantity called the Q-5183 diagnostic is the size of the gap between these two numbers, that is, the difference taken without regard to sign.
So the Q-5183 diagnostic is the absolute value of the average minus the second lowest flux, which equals 4.9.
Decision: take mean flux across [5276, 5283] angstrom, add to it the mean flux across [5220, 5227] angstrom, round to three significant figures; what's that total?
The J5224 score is 34.9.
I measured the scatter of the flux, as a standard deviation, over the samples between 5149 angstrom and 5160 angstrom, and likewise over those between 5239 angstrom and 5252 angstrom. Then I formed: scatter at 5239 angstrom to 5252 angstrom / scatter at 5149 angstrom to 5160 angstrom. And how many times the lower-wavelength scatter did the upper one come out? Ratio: 1.41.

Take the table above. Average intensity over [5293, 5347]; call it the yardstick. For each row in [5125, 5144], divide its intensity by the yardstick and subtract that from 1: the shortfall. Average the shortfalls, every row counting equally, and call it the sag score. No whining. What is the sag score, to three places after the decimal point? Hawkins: 0.120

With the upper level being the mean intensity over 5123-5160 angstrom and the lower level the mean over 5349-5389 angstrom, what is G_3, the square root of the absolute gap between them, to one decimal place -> 1.5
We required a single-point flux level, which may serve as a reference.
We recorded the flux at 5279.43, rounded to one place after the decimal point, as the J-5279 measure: 21.0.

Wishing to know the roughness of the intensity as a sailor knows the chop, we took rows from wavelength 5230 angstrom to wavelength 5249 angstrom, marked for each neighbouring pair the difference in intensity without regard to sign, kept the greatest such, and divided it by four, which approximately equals 0.55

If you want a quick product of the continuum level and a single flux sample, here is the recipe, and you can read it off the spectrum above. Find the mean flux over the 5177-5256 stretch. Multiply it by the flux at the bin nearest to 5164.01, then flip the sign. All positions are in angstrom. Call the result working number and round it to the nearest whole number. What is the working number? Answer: -284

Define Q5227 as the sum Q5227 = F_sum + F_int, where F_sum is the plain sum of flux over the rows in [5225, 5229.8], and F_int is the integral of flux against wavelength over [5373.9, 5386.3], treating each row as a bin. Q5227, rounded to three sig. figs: 280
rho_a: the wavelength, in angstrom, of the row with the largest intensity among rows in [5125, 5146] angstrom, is 5130.83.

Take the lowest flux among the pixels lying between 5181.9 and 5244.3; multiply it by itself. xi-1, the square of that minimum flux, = 119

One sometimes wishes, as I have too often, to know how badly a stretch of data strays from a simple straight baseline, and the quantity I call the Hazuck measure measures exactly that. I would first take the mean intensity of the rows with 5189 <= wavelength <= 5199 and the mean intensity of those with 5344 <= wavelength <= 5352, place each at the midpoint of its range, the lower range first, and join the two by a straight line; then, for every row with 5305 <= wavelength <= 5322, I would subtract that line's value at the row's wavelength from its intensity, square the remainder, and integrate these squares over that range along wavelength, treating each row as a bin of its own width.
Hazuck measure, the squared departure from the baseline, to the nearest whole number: 90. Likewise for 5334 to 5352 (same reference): 21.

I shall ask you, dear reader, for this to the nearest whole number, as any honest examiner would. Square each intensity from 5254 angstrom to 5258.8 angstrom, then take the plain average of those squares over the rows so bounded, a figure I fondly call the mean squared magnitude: 293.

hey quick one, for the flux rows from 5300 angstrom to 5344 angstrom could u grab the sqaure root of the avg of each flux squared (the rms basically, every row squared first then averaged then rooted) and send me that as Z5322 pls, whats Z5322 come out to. 18.7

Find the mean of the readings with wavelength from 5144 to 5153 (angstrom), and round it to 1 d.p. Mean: 16.6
